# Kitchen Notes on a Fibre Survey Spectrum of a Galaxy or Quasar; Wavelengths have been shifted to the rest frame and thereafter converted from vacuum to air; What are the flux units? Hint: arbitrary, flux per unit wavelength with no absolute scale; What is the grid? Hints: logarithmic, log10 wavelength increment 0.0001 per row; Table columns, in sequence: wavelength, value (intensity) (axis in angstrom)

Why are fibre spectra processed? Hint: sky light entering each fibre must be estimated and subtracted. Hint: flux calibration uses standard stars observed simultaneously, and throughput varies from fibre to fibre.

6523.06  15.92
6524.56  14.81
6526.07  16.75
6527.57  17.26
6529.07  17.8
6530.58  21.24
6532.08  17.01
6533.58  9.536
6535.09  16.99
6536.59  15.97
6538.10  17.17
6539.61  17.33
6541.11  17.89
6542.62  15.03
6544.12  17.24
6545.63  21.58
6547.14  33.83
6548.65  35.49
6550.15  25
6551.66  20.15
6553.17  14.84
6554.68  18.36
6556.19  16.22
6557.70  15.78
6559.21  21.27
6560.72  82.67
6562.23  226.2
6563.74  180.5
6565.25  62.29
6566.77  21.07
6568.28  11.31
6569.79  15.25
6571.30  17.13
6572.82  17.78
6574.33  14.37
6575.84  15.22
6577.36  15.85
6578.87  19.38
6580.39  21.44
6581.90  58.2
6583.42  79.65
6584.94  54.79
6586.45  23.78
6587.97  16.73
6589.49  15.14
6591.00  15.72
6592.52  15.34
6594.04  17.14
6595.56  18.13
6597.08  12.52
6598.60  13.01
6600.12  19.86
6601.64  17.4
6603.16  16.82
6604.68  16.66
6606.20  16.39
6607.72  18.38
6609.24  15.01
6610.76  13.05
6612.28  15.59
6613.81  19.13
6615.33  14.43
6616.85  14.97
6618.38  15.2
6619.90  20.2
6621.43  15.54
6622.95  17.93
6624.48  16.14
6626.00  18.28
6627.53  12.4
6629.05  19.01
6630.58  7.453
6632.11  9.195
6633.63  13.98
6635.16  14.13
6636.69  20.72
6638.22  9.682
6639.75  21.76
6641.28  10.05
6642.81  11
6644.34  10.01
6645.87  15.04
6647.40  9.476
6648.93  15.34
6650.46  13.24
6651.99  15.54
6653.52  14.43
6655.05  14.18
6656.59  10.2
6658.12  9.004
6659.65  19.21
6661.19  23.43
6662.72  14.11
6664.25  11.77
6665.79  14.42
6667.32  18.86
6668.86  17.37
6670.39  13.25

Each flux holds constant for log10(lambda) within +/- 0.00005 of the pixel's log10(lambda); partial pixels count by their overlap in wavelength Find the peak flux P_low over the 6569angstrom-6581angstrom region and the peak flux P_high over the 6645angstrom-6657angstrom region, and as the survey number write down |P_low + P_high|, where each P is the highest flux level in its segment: 37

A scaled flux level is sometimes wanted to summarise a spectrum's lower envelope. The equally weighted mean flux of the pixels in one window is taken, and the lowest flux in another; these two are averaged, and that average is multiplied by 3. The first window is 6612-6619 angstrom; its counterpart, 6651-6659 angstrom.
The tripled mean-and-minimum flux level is 37.3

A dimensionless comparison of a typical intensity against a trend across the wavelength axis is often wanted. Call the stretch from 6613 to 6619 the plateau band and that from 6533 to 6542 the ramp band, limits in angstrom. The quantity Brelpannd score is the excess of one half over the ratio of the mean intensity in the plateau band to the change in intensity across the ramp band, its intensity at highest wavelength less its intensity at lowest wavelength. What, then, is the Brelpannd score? -1.4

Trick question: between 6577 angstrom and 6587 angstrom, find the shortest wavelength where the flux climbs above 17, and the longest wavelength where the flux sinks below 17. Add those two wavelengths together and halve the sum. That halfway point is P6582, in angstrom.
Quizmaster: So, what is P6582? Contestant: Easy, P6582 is 6578.1 angstrom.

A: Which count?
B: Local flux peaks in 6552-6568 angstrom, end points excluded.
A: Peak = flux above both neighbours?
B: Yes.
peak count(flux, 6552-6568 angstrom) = 2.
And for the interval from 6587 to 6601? 2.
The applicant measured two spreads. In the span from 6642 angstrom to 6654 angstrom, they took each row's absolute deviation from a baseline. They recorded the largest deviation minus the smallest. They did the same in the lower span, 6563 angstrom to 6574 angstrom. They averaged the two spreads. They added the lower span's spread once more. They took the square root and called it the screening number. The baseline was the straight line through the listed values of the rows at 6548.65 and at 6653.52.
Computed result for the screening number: 14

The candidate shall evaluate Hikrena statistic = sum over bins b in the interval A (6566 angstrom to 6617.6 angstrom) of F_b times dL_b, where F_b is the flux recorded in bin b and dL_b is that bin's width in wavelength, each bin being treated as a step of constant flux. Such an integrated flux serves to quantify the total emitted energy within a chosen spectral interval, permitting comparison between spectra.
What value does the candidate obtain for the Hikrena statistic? 1072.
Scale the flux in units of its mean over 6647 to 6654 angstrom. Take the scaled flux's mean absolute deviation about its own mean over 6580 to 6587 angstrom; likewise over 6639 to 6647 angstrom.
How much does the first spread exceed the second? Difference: 1.2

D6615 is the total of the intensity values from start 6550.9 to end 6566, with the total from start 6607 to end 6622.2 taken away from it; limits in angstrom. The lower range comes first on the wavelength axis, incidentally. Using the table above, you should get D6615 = 497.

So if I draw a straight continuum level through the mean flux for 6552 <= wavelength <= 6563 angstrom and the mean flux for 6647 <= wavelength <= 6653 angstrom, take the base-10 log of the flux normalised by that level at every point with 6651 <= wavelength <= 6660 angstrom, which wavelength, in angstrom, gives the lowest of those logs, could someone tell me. 6658.12 angstrom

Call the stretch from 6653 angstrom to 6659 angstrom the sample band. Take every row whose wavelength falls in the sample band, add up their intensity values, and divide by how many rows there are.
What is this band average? 12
